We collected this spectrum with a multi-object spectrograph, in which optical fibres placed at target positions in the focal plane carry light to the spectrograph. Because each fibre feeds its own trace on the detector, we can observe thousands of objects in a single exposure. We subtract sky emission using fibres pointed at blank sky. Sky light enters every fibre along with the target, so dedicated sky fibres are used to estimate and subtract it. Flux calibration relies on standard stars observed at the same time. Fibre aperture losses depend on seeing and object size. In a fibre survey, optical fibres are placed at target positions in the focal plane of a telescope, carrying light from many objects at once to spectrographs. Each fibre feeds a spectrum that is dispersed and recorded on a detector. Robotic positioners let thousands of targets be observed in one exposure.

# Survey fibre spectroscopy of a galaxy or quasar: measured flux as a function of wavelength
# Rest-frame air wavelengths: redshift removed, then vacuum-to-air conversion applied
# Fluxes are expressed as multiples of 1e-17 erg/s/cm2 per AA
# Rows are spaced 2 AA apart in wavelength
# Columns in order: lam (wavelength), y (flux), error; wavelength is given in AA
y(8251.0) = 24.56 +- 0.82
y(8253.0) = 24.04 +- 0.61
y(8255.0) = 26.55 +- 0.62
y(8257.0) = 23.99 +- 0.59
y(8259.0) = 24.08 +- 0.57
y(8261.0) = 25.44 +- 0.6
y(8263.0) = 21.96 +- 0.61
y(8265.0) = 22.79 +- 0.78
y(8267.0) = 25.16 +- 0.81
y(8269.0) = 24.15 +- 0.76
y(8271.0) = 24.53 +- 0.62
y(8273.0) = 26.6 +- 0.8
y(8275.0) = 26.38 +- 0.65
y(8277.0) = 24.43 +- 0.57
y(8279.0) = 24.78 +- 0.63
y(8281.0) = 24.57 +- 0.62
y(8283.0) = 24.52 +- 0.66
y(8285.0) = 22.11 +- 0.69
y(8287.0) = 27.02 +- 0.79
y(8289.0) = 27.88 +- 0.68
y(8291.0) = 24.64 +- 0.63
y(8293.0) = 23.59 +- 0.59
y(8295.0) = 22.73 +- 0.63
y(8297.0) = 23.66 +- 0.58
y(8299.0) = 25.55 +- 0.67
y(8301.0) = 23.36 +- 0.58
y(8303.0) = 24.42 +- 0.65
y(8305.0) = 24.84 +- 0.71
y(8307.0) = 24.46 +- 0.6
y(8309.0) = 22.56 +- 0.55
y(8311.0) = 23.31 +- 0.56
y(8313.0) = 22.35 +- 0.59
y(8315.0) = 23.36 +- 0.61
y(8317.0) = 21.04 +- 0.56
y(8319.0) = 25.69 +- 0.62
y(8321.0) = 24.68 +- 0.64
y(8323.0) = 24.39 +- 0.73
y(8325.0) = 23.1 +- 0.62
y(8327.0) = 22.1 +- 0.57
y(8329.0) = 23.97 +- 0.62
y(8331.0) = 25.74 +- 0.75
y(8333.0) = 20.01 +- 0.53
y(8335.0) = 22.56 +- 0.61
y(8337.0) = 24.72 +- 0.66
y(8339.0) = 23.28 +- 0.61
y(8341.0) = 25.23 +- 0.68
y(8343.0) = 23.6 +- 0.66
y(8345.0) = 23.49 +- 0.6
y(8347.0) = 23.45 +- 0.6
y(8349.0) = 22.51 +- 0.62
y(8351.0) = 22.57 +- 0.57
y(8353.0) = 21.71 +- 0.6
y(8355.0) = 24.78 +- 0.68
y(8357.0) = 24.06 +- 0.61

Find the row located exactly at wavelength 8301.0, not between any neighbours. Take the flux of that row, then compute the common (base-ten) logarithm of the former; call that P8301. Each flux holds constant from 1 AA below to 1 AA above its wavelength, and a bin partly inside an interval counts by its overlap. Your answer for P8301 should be 1.37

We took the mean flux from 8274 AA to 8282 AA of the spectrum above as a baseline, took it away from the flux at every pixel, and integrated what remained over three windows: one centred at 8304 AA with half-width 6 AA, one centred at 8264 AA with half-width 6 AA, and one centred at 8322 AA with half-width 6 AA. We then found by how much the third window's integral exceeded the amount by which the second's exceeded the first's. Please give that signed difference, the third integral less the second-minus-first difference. -15.3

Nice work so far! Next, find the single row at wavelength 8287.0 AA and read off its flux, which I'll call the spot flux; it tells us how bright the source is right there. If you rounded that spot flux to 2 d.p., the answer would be 27.02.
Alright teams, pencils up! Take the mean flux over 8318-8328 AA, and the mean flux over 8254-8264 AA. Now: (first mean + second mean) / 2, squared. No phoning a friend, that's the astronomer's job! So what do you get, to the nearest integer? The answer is 586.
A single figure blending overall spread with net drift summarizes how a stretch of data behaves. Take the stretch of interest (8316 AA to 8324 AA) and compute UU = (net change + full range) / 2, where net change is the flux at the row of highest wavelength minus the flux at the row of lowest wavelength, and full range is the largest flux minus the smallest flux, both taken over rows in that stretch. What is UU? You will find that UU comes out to 4.0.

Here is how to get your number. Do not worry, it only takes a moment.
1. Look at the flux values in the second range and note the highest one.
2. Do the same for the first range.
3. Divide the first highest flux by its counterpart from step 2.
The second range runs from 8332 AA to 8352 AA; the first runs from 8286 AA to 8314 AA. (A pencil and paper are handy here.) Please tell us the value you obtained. 0.905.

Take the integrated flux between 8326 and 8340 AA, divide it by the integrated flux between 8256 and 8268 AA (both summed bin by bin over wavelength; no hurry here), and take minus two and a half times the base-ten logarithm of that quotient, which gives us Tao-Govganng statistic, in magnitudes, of -0.13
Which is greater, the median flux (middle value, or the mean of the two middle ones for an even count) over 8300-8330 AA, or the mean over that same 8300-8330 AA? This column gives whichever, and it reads 23.6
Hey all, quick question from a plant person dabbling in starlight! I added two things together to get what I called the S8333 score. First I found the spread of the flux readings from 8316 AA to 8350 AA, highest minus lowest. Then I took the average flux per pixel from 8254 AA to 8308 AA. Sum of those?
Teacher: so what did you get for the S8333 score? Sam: 30.3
